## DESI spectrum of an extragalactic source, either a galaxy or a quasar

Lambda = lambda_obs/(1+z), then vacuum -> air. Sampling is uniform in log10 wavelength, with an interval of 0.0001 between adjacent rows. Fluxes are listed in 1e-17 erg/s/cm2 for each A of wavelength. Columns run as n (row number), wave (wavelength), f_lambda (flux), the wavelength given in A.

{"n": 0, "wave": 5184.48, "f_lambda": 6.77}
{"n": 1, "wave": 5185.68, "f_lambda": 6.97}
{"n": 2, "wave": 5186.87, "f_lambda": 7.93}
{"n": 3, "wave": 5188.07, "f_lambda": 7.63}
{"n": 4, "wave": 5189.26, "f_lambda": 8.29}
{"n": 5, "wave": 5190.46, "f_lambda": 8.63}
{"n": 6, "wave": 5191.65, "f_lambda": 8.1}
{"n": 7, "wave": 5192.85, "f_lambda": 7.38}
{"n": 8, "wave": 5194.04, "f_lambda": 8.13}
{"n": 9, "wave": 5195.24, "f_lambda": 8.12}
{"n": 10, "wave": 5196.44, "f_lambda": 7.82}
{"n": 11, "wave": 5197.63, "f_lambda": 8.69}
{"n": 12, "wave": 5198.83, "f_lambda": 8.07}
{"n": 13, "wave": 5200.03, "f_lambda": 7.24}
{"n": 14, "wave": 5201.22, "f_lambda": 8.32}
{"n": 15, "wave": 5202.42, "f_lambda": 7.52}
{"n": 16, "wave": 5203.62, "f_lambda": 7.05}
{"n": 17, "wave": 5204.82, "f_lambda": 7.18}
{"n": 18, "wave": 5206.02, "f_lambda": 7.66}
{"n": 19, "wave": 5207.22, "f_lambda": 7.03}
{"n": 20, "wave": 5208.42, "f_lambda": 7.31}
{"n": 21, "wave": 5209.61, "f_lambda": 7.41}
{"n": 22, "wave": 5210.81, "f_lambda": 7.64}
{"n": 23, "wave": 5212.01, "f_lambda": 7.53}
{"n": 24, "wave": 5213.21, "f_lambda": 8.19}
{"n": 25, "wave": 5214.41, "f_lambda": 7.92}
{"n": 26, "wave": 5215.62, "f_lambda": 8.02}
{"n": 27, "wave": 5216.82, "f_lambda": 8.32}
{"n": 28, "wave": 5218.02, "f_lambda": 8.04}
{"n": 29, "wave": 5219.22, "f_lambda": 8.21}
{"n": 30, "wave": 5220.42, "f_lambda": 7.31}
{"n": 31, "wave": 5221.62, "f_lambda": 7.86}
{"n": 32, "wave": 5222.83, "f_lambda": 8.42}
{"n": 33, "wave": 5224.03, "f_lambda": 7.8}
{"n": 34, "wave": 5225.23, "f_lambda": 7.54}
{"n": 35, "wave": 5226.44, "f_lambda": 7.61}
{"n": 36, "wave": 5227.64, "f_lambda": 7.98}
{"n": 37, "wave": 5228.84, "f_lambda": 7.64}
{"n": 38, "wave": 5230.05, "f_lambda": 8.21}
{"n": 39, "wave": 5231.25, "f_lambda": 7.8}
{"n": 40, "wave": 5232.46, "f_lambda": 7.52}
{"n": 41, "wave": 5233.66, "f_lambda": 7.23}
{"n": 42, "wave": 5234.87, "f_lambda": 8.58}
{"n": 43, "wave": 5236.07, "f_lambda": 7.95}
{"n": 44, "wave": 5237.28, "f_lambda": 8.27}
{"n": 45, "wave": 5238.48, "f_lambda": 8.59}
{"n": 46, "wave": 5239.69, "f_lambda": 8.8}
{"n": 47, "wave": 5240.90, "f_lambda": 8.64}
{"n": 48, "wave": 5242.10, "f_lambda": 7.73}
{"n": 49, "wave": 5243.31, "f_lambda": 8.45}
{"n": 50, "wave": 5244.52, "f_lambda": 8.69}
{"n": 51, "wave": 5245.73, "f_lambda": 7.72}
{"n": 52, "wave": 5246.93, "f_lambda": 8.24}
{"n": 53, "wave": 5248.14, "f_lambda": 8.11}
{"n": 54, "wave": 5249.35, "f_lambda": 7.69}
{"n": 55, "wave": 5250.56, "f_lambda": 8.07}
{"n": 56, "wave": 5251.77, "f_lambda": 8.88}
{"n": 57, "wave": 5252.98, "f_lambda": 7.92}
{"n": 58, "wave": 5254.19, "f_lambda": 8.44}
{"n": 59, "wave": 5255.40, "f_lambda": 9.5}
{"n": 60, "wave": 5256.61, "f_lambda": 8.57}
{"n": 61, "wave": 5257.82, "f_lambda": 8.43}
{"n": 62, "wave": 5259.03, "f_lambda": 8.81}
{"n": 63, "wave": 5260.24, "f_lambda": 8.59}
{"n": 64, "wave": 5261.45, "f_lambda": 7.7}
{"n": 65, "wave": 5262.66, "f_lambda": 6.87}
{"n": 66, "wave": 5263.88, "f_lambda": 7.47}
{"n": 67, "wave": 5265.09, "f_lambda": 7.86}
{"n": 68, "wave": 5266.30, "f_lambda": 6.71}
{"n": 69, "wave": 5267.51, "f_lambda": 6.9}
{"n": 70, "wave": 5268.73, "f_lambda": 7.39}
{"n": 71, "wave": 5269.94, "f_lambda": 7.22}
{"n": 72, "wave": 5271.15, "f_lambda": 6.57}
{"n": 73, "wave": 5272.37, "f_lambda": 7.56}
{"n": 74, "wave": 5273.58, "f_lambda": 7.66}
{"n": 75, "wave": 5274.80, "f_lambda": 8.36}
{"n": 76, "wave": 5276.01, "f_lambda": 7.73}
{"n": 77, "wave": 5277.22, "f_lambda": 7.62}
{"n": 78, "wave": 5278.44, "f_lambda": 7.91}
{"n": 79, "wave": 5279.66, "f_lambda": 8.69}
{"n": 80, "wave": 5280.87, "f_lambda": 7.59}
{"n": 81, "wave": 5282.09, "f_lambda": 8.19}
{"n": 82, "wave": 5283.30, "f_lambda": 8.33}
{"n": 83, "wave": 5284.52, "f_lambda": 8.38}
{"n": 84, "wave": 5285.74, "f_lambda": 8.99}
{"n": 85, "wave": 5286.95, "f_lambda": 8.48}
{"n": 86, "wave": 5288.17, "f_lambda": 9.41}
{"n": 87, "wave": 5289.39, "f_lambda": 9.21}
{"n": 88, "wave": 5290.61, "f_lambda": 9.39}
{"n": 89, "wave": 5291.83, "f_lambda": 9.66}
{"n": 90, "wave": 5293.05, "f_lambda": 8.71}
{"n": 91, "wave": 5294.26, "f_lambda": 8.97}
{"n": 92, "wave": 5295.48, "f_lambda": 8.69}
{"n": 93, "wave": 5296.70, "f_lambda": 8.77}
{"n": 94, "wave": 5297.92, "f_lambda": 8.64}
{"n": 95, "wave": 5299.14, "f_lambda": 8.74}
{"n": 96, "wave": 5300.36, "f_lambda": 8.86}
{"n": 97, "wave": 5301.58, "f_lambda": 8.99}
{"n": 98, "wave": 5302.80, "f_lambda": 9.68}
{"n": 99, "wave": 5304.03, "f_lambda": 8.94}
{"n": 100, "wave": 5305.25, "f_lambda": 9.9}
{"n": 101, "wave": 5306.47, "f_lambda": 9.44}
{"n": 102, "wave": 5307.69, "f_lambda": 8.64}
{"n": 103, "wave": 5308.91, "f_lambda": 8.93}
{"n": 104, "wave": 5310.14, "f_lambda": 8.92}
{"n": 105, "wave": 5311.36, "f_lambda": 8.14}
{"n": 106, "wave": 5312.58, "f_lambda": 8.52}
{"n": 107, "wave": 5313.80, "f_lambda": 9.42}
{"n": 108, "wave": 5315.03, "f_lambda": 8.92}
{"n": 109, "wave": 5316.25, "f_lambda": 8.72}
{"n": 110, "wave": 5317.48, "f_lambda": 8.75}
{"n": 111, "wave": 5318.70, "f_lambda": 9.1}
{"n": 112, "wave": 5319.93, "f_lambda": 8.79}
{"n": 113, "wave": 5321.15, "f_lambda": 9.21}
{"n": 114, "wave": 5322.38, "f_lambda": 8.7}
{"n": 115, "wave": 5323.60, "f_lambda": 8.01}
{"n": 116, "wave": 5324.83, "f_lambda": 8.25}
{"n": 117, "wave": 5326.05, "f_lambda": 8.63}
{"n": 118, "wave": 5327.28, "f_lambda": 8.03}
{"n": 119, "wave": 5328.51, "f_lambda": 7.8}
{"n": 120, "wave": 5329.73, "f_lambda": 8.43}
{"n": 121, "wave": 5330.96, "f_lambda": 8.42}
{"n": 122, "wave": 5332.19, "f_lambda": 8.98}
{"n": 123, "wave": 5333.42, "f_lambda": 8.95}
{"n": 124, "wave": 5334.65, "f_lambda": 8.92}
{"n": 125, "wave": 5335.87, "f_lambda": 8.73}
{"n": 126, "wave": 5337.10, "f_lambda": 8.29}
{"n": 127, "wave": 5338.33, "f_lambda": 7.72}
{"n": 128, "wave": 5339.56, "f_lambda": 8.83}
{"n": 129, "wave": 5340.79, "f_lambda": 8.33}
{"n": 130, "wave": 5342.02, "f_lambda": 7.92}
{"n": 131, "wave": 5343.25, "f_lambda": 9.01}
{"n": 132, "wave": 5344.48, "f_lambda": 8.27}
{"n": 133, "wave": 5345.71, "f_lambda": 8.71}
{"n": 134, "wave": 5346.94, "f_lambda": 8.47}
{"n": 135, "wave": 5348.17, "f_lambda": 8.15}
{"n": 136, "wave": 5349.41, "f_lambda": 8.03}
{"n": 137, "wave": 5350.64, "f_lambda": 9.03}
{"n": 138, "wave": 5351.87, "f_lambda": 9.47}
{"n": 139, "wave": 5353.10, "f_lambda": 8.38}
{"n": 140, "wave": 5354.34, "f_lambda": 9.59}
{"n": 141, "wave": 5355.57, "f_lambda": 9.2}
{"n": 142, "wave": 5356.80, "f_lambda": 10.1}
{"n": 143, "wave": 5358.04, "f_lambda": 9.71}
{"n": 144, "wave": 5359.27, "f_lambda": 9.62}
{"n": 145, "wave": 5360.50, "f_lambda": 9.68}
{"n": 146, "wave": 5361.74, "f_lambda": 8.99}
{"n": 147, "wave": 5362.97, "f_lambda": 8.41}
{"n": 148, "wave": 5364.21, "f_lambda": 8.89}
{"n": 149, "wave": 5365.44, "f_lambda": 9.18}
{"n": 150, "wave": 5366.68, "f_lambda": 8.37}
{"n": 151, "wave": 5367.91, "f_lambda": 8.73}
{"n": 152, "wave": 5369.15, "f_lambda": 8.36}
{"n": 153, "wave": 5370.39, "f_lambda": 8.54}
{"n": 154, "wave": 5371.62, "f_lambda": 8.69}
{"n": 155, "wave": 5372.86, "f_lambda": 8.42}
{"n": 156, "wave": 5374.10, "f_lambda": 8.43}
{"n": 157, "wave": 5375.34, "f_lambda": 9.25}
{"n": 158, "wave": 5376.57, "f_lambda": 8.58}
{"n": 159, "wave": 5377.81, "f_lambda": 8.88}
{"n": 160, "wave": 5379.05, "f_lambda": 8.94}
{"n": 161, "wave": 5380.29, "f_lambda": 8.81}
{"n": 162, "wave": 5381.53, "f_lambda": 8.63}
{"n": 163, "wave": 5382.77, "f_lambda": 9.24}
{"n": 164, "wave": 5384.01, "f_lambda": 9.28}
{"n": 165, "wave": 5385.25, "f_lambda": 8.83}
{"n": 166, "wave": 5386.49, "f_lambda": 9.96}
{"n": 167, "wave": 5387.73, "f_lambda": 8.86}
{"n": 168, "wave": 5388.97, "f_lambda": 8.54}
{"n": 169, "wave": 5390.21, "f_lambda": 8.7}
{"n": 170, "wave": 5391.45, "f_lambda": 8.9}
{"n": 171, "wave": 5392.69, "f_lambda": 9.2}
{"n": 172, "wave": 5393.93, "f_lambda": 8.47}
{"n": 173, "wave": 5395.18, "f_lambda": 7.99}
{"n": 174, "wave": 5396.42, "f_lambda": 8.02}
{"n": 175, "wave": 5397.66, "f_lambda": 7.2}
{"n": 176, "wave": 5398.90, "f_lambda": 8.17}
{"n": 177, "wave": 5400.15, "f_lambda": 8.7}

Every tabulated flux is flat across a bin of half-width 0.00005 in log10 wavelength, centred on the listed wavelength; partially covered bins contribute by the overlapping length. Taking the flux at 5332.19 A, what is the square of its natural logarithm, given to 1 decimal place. 4.8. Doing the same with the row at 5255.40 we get 5.1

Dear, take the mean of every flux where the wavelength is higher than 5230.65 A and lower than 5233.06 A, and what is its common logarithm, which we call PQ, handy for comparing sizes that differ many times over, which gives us 0.88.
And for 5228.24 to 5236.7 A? 0.89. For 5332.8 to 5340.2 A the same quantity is 0.93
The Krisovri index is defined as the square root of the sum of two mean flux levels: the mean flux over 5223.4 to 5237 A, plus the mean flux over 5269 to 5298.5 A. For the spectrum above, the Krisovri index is 4.02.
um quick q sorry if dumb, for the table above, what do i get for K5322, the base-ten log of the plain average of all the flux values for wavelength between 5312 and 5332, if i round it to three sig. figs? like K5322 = 0.935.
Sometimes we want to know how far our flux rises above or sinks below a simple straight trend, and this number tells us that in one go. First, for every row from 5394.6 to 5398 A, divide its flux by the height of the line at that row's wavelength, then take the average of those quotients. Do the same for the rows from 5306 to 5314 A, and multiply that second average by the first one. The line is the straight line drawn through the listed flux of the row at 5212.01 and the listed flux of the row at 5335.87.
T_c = 0.87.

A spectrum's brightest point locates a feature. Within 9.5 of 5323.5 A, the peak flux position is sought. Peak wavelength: 5321.15 A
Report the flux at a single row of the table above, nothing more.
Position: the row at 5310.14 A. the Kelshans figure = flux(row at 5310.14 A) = 8.92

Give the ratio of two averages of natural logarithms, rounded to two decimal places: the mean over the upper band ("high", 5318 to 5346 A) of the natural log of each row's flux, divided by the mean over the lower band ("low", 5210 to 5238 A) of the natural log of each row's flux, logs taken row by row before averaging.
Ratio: 1.04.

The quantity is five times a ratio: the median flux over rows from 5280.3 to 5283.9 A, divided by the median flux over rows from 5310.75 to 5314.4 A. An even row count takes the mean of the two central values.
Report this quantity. 4.81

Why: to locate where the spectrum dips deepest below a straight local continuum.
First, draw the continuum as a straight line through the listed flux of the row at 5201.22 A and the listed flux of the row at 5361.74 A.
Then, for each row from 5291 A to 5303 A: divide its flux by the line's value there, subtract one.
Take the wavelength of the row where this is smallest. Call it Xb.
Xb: 5297.92 A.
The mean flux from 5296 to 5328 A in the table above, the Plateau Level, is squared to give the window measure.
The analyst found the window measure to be 78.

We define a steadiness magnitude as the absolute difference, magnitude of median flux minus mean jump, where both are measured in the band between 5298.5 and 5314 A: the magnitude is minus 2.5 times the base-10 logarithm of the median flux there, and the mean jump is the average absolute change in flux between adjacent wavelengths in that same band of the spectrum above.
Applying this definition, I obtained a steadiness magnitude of 2.90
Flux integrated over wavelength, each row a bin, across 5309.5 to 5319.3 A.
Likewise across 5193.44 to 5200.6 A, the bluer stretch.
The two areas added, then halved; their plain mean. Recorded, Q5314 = 72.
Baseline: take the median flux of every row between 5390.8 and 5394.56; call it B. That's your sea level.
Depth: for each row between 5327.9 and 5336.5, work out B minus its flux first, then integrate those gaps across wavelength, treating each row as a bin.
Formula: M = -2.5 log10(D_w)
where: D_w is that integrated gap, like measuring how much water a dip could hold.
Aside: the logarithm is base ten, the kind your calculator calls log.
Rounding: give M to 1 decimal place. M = -1.0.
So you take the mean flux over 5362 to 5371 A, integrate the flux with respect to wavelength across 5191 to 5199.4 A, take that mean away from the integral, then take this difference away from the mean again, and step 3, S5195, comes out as -50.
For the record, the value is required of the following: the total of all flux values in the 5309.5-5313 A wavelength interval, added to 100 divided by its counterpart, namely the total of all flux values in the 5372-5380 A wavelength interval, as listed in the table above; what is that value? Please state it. 27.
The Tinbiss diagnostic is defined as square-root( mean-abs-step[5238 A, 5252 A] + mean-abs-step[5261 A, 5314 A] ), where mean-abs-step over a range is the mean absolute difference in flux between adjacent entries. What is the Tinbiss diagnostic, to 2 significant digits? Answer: 0.99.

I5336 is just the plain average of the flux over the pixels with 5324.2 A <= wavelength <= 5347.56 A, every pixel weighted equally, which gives 8.46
